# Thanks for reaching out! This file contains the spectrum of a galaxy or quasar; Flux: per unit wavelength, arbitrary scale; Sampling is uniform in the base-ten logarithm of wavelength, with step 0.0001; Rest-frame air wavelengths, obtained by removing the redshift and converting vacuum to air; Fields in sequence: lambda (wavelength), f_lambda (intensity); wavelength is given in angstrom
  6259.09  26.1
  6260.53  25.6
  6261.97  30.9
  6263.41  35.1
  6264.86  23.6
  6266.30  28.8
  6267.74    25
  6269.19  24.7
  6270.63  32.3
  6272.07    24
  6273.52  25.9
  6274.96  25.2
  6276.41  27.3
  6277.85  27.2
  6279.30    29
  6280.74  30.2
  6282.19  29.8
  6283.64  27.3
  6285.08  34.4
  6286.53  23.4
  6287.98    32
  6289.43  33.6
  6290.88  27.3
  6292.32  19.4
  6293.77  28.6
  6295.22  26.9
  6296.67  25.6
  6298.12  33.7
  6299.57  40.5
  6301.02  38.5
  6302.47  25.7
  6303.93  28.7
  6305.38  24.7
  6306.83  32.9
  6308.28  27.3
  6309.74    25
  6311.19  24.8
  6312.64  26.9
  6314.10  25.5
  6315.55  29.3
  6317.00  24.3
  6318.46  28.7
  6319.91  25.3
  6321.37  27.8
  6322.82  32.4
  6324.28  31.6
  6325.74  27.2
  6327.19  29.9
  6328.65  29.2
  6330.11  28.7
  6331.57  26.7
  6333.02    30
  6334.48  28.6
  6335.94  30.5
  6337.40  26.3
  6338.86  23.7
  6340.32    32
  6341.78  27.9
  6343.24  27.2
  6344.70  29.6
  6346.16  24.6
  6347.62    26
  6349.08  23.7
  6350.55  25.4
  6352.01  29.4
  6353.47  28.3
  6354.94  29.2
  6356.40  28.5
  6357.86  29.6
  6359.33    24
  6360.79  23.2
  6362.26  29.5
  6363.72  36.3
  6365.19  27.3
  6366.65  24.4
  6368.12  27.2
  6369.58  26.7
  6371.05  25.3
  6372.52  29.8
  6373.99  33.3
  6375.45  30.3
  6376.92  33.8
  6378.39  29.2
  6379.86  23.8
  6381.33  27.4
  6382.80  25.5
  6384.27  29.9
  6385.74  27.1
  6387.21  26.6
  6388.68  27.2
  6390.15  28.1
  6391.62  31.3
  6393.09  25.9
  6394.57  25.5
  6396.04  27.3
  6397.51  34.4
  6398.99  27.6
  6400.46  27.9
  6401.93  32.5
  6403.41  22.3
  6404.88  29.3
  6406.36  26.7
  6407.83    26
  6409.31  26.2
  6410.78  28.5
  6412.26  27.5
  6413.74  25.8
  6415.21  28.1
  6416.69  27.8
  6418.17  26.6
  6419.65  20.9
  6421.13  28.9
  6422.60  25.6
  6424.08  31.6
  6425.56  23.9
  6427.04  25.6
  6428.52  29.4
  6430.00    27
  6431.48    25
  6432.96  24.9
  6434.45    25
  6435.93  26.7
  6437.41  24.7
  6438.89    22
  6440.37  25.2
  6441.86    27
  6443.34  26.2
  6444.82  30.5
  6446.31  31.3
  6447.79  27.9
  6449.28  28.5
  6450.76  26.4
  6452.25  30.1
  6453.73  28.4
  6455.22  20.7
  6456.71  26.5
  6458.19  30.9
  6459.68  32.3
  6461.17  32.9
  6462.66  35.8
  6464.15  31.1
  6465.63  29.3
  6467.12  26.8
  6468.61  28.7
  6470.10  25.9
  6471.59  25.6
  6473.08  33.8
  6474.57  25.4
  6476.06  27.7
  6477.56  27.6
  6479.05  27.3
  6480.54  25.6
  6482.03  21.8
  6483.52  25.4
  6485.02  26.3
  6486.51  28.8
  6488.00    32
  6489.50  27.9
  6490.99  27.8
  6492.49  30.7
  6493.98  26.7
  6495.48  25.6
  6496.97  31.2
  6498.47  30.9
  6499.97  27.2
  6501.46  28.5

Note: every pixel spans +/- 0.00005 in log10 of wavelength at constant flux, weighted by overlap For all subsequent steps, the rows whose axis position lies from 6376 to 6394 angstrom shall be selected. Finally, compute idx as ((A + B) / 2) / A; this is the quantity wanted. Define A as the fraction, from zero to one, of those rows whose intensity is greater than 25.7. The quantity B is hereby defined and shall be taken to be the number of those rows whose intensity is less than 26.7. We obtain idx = 2.9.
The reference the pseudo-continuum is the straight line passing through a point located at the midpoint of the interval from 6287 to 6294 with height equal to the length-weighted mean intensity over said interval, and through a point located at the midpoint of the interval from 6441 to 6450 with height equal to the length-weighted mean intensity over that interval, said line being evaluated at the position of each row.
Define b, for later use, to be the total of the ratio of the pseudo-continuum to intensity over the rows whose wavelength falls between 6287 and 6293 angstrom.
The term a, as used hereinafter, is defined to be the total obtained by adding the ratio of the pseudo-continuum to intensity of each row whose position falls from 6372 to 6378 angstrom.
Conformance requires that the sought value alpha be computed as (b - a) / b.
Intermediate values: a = 3.6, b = 4.17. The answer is 0.146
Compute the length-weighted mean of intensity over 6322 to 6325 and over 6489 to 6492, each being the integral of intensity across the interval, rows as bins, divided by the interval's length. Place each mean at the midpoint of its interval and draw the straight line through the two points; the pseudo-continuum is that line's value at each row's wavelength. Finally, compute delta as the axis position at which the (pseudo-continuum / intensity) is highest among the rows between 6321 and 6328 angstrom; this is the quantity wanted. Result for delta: 6325.74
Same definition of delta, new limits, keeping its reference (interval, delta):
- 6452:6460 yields 6455.22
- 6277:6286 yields 6277.85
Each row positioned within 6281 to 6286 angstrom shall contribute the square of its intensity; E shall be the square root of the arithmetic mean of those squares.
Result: 30.6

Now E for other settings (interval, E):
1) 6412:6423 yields 26.5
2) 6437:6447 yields 26.9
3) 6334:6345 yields 28.3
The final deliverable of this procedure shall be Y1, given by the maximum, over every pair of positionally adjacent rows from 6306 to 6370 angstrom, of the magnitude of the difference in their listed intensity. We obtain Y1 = 9.0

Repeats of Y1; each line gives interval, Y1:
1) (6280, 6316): 12.8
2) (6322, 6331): 4.4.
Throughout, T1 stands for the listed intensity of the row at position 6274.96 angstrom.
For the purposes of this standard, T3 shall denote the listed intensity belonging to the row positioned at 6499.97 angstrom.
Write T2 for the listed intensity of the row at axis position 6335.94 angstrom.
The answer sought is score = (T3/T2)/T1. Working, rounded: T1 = 25.2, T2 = 30.5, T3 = 27.2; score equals 0.035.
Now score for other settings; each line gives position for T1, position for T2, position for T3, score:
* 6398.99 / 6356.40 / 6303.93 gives 0.036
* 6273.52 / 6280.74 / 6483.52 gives 0.032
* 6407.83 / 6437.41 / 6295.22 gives 0.042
